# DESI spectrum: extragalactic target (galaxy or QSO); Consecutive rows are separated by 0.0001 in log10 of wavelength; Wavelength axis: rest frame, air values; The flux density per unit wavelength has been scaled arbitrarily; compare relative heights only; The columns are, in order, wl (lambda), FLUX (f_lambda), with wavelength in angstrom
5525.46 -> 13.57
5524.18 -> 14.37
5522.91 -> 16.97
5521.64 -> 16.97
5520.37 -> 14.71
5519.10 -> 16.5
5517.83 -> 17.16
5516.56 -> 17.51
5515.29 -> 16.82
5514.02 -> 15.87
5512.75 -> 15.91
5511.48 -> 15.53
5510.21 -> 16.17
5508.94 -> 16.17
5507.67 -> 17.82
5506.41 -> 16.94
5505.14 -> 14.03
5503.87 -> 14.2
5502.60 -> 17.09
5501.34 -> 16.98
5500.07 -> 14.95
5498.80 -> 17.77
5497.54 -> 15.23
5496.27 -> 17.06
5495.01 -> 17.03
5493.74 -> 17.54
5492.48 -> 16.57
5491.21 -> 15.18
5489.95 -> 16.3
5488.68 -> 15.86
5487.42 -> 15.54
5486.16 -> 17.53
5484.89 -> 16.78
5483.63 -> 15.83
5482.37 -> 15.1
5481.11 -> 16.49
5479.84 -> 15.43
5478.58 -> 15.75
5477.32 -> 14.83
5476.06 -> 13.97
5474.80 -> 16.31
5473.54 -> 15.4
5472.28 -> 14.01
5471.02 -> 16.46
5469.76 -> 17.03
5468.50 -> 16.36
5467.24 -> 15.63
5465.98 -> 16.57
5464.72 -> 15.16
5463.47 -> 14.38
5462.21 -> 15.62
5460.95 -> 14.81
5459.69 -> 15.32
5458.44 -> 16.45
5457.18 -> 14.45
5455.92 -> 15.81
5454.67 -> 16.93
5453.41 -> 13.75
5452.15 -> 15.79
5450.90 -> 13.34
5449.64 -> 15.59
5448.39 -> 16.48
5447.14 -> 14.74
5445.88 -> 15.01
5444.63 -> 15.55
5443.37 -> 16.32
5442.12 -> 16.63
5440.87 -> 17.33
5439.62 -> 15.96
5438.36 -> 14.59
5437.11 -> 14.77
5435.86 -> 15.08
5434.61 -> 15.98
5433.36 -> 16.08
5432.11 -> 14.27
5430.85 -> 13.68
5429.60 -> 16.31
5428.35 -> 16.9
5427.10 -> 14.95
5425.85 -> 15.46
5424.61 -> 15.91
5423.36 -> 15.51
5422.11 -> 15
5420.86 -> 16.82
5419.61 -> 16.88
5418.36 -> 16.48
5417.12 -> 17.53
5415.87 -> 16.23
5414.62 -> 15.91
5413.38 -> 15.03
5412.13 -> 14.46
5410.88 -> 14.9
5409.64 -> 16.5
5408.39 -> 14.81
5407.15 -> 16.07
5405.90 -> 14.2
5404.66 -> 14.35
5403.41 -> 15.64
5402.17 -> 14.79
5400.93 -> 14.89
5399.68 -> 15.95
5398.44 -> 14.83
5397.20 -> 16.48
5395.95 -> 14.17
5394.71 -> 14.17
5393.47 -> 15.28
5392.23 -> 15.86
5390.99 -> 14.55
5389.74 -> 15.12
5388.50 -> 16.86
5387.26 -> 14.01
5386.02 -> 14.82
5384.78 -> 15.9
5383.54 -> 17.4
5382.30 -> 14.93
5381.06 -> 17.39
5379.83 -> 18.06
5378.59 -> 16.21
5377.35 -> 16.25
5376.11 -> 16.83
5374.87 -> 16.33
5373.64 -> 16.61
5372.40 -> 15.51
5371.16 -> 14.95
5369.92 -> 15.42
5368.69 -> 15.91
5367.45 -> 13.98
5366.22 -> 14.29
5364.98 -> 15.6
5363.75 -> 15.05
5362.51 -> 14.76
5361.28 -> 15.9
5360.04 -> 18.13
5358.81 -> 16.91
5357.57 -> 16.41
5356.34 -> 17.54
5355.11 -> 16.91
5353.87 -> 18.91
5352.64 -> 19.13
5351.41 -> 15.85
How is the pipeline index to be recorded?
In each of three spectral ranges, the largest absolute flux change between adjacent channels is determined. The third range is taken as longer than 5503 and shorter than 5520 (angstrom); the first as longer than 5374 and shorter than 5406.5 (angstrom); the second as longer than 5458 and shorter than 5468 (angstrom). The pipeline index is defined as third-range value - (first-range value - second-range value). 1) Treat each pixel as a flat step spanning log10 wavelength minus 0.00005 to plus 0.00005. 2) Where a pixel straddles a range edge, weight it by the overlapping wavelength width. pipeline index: 1.5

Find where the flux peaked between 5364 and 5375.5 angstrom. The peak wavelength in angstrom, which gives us 5373.64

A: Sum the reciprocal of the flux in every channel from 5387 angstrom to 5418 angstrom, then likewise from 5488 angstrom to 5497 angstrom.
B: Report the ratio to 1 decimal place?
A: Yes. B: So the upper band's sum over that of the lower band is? 0.3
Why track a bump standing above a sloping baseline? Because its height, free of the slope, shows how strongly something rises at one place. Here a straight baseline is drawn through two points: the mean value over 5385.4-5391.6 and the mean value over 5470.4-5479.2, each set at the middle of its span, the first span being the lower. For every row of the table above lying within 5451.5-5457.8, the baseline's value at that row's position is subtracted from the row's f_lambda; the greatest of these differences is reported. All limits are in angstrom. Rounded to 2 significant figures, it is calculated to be 1.7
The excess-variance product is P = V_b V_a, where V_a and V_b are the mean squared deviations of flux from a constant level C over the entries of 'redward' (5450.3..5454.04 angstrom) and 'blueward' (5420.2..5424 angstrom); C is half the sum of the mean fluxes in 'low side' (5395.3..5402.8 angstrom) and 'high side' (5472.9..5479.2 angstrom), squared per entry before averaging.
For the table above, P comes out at 1.8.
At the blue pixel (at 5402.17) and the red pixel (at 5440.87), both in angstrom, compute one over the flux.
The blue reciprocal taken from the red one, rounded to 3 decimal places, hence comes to -0.010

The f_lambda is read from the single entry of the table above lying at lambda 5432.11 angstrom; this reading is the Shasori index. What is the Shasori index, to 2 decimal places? 14.27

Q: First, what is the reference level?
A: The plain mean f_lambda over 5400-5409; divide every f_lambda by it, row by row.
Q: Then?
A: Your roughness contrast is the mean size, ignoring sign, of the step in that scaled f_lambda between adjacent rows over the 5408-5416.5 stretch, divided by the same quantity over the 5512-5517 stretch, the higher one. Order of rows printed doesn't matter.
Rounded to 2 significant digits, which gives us 1.6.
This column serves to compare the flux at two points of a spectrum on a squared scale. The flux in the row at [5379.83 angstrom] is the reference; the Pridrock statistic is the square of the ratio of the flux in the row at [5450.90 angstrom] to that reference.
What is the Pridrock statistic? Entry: 0.5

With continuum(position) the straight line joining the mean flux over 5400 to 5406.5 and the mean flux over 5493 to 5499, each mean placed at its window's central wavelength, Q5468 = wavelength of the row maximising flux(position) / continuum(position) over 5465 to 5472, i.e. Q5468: 5469.76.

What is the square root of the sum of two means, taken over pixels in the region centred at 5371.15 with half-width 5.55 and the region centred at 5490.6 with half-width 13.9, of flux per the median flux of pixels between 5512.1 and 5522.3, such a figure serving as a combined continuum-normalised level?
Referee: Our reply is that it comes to 1.379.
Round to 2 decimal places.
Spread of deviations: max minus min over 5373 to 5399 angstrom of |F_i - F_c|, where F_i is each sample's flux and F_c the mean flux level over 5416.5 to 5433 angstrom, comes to 2.20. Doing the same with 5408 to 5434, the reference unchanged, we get 2.06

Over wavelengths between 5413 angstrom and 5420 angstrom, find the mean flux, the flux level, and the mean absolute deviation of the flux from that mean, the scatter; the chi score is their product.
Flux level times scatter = 10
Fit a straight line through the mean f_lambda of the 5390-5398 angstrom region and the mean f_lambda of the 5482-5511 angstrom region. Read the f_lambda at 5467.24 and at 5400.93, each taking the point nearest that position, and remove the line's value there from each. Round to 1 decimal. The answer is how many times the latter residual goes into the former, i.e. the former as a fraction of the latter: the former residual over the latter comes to 1.1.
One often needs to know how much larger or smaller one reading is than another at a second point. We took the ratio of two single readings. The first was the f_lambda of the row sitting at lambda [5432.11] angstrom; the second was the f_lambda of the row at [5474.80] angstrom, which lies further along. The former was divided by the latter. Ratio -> 0.87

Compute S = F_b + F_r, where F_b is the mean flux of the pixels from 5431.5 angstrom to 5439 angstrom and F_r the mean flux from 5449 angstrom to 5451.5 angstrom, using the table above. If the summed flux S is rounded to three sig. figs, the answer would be 29.6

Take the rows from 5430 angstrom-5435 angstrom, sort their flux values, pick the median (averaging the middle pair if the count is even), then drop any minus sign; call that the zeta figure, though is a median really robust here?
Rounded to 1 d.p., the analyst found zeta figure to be 15.1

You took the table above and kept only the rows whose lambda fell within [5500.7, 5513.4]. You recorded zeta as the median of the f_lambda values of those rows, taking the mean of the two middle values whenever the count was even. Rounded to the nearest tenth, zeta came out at 16.2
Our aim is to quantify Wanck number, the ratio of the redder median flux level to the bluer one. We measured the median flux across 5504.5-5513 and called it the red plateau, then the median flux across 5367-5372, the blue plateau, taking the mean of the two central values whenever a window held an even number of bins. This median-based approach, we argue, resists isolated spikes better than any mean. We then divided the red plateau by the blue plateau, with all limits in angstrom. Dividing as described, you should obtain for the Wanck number 1.06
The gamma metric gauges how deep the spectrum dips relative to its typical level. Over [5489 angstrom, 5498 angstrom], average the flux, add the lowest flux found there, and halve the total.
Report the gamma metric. 15.8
